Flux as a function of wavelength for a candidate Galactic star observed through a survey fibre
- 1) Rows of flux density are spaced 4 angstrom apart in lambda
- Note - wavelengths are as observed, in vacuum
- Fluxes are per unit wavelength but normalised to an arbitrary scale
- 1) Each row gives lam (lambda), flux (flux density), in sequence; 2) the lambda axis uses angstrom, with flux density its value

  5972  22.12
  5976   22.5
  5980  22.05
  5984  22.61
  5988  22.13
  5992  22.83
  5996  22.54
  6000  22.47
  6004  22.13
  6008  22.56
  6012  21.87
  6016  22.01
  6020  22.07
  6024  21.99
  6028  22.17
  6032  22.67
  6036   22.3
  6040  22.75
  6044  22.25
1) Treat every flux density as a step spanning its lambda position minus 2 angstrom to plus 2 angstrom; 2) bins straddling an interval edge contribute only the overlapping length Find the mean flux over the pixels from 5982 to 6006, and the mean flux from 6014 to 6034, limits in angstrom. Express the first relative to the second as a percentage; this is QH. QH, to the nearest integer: 101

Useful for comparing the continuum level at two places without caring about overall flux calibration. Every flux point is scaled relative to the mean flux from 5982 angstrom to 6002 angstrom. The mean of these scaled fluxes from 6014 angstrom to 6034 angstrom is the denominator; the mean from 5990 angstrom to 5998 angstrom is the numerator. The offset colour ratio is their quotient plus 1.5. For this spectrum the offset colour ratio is 2.52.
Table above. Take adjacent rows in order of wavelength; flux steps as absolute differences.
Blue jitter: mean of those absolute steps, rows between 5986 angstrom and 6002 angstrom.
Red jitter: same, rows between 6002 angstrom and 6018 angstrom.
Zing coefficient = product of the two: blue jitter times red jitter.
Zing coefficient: 0.15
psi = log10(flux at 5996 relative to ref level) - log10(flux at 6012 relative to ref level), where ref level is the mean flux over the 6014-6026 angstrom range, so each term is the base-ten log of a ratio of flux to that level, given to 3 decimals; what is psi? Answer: 0.013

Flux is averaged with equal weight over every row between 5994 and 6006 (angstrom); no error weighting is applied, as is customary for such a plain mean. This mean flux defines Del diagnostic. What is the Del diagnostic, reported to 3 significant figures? 22.4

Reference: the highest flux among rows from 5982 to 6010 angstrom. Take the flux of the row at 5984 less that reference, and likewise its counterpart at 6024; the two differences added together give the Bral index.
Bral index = -1.1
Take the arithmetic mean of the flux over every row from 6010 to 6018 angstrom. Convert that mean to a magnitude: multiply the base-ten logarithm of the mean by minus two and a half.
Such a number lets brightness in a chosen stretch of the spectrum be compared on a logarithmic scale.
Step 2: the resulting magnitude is -3.35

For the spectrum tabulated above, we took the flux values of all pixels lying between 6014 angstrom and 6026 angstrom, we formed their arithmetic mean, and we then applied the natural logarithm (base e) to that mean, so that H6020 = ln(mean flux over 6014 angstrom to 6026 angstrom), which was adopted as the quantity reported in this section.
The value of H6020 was 3.09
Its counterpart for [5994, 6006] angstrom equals 3.11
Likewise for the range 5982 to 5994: 3.11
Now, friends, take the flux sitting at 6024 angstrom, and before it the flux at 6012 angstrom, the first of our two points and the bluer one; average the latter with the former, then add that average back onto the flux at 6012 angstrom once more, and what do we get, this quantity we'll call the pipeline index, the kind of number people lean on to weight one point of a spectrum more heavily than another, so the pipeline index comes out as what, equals 43.8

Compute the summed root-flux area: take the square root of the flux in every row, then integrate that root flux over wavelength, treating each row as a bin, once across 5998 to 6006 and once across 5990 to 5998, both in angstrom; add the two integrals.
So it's 75.9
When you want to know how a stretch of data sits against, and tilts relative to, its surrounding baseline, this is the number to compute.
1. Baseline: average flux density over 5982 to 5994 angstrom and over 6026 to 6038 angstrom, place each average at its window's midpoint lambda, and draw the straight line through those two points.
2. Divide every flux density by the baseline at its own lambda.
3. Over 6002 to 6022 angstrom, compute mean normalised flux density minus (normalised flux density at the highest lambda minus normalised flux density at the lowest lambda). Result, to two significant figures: 0.99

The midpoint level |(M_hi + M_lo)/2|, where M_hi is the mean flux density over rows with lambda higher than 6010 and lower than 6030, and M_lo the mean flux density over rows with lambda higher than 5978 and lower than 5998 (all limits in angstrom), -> 22.2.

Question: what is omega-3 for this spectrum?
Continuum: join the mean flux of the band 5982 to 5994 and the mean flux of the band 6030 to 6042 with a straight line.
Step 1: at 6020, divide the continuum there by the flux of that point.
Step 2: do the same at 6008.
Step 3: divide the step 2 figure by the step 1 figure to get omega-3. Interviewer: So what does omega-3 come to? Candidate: 0.98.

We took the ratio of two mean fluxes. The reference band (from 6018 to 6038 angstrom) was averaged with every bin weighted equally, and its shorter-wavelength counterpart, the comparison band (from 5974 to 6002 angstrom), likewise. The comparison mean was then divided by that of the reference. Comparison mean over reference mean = 1.01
